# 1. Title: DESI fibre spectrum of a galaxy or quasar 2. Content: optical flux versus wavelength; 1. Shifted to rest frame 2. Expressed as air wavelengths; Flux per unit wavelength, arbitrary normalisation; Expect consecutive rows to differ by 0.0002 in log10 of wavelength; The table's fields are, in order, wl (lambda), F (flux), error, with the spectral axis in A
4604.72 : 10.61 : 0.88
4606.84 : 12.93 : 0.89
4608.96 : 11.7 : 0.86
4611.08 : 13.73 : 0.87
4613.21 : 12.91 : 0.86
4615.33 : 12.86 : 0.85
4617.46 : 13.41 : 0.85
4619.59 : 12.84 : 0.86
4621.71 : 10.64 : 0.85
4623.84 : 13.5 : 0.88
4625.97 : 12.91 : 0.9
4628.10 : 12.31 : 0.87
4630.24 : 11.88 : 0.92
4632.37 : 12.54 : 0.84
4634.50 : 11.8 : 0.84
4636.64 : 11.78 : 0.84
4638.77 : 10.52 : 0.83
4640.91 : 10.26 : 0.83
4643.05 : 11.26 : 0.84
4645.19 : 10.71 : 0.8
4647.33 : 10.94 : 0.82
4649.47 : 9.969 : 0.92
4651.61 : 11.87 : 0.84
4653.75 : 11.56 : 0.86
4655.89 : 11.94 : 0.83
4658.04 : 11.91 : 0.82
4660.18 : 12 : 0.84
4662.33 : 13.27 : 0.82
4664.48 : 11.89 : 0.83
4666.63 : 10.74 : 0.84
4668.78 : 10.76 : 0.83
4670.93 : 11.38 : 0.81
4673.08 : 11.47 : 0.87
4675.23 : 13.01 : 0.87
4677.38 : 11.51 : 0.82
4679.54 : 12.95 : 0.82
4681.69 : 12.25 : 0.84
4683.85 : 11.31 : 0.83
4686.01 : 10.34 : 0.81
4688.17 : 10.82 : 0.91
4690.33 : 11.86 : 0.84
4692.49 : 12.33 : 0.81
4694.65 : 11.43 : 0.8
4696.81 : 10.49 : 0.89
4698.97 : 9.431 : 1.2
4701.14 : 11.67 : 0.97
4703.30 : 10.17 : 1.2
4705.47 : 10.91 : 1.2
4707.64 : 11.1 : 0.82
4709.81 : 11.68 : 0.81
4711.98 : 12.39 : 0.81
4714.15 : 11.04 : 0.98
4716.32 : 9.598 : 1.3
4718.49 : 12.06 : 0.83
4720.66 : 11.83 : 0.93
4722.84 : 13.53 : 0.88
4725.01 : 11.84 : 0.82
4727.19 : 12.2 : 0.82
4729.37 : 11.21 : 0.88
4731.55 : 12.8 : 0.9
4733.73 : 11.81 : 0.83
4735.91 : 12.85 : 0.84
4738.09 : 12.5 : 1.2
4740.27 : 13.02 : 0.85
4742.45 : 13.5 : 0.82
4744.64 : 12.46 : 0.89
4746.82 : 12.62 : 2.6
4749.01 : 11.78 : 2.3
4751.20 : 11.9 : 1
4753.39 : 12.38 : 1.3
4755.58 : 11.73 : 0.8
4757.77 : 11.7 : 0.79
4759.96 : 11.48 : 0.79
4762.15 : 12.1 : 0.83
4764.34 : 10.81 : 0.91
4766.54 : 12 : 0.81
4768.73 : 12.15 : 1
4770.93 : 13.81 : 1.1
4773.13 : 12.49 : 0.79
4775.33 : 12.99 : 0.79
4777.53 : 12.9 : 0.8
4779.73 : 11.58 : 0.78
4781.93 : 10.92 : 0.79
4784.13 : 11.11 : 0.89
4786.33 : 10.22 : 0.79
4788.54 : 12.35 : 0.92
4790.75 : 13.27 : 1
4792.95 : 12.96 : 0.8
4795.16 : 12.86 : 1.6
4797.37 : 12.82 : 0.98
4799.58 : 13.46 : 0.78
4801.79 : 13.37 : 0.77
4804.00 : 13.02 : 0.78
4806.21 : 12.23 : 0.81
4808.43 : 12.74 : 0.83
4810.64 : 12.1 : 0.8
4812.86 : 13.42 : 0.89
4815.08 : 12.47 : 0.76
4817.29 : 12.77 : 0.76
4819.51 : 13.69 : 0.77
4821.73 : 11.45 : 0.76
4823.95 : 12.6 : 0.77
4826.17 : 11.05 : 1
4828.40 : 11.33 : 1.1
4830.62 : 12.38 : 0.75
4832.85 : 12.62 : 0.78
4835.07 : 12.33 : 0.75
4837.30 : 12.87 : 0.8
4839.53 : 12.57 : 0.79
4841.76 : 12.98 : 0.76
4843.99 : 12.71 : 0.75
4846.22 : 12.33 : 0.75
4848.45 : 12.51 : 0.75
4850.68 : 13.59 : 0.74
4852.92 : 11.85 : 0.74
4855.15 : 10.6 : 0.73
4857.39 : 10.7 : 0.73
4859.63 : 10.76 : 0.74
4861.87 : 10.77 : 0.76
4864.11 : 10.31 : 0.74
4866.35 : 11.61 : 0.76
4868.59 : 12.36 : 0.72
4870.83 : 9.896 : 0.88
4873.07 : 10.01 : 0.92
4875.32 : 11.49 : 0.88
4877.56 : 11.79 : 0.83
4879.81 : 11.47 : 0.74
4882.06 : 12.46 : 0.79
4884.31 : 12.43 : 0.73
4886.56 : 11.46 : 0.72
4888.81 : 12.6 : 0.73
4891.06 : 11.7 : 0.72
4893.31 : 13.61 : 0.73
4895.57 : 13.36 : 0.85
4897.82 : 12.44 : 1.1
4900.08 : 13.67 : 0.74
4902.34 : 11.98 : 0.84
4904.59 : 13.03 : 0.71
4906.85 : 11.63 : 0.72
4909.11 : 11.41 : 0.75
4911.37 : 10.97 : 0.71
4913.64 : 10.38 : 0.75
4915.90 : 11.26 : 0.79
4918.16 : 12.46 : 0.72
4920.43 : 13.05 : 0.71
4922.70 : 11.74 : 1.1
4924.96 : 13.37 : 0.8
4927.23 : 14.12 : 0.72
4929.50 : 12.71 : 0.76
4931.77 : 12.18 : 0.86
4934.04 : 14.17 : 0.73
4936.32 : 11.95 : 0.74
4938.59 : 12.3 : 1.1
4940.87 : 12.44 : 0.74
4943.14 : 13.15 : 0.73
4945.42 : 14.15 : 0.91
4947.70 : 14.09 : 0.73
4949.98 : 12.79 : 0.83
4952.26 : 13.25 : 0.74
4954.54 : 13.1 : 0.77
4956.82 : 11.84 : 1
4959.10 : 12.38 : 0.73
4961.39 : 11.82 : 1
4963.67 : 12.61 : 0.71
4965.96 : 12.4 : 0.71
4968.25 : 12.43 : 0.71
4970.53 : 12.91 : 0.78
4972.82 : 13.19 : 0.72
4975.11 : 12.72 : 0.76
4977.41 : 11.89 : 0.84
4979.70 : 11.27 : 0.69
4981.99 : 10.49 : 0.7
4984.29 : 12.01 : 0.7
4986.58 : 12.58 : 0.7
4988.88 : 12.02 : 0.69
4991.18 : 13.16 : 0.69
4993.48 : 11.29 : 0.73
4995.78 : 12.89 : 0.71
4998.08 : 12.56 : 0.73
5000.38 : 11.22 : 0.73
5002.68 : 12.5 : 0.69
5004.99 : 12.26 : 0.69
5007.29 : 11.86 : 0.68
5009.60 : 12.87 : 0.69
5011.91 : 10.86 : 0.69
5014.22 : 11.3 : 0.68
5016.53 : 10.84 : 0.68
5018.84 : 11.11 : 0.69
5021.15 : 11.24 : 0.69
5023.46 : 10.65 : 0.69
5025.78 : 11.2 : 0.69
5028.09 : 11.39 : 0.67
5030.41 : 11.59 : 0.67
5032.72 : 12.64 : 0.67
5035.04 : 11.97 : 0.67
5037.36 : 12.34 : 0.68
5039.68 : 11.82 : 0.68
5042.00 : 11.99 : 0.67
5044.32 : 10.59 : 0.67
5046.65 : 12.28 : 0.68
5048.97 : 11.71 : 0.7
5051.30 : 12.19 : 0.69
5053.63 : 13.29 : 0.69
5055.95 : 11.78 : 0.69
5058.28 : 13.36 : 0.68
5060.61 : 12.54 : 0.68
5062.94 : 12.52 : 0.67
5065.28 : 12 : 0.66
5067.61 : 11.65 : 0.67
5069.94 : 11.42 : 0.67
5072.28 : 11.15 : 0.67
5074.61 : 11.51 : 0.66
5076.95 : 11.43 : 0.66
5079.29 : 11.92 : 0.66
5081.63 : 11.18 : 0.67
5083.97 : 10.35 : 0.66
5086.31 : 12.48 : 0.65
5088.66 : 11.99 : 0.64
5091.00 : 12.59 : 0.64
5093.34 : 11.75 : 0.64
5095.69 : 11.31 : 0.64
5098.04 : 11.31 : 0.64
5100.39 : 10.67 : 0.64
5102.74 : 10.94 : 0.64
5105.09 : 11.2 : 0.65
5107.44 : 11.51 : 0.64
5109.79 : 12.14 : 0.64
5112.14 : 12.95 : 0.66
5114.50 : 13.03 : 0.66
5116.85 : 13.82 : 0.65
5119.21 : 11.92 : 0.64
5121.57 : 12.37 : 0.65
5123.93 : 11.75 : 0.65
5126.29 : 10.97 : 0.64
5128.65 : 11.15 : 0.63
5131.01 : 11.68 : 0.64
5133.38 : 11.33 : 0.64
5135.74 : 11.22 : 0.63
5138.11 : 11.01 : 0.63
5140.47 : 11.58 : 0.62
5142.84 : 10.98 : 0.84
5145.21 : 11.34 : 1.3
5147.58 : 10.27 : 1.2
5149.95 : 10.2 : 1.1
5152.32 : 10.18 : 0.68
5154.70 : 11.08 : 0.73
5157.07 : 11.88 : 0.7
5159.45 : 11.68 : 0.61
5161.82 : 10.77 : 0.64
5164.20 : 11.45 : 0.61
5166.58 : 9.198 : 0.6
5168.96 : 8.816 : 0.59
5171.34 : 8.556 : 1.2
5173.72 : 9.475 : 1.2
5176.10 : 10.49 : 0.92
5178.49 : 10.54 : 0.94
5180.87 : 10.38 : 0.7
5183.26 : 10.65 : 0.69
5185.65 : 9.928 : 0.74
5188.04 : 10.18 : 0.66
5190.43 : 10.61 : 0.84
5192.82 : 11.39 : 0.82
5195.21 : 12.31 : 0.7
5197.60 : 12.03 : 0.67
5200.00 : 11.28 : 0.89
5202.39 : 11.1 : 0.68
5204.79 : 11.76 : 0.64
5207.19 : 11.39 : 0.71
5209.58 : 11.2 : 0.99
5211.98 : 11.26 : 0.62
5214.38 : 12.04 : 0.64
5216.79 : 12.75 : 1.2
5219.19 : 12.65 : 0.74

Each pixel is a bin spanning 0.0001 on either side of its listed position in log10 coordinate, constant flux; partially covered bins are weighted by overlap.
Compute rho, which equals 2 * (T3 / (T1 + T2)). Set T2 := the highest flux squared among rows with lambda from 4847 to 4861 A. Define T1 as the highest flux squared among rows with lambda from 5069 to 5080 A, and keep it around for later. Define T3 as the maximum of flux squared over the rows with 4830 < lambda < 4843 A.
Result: 1.0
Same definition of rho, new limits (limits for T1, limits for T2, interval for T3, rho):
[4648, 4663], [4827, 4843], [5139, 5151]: 0.8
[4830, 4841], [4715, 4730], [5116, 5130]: 1.1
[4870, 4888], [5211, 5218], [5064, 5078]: 0.9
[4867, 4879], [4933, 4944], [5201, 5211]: 0.8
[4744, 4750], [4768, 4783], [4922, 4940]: 1.1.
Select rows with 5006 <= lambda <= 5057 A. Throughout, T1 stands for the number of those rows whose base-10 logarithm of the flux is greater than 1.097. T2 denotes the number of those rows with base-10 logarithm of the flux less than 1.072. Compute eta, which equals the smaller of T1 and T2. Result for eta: 3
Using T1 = 3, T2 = 12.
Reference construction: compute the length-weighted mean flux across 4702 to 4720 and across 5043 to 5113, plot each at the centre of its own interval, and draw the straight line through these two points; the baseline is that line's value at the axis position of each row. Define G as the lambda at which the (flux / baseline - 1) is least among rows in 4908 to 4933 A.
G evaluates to 4913.64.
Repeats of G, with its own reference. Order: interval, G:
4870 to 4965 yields 4870.83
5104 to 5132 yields 5126.29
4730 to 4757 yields 4755.58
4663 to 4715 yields 4698.97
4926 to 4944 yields 4936.32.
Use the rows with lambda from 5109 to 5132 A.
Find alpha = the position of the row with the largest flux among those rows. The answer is 5116.85 A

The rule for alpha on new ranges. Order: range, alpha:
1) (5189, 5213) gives 5195.21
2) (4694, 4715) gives 4711.98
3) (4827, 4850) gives 4841.76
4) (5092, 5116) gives 5114.50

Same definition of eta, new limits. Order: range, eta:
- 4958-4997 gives 3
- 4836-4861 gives 3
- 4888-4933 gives 7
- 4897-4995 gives 9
